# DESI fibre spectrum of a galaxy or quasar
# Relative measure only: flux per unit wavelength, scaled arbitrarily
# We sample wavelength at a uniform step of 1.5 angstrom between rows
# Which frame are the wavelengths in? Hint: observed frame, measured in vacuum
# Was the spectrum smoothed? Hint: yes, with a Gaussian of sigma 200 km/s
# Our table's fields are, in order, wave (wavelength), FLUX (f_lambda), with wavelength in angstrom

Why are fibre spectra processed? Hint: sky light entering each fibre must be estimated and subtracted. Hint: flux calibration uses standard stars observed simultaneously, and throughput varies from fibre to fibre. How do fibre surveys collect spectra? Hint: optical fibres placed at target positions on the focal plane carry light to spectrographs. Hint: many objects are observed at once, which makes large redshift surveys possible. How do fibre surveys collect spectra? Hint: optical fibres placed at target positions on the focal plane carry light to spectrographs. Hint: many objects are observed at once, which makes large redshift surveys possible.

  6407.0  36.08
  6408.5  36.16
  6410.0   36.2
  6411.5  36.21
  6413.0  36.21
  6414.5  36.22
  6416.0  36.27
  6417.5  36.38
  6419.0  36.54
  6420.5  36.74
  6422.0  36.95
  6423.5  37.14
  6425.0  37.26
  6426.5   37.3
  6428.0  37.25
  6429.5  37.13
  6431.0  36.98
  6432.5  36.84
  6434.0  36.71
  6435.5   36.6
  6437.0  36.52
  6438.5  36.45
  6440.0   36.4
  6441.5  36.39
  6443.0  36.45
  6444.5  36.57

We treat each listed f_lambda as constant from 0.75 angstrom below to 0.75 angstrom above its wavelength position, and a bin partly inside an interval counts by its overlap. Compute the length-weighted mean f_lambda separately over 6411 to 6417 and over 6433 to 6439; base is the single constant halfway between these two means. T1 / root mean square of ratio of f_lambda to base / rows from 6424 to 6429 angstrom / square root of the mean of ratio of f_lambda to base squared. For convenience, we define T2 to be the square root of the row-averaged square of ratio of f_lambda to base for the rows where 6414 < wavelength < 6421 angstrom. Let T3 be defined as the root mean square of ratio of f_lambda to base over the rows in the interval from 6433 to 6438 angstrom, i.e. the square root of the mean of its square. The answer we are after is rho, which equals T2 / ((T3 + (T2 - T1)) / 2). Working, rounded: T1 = 1.02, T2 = 1.00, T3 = 1.01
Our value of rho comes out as 2.037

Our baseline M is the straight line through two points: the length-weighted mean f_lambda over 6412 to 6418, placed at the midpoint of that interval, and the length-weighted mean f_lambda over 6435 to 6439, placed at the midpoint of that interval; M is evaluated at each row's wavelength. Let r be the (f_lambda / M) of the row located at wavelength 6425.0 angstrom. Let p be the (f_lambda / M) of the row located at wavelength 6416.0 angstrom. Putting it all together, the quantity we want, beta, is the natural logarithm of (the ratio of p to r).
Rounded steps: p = 1.00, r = 1.02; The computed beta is -0.02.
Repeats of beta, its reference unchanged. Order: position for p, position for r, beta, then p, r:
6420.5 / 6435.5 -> 0.01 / 1.01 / 1.00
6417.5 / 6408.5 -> 0.00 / 1.00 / 1.00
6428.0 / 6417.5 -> 0.02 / 1.02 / 1.00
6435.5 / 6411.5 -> 0.00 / 1.00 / 1.00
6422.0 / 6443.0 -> 0.02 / 1.02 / 1.00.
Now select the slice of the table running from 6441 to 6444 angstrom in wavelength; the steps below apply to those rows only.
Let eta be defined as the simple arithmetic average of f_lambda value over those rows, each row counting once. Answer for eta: 36.4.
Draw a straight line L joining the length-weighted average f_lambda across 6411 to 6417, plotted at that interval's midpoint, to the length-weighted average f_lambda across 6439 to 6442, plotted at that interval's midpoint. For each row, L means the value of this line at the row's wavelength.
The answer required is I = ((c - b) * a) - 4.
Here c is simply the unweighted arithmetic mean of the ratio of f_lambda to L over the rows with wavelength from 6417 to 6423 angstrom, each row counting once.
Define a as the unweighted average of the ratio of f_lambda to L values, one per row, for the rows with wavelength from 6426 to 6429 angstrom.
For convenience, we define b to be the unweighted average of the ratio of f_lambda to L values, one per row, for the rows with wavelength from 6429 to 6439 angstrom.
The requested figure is -4.000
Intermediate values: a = 1.026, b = 1.01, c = 1.01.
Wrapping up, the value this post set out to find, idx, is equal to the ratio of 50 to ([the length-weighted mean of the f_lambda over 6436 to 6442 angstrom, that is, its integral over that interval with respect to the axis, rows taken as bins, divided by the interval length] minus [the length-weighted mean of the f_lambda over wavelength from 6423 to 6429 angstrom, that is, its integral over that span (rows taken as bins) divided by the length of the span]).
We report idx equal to -63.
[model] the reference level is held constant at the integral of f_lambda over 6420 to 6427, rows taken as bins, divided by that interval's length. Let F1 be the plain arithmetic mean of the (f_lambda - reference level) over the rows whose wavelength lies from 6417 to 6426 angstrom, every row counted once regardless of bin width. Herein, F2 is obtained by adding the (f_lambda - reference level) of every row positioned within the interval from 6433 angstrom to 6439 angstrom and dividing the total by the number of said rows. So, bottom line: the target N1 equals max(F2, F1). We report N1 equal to -0.2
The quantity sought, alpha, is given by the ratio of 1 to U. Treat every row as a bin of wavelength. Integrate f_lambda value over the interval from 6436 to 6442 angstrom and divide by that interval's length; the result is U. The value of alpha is 0.0274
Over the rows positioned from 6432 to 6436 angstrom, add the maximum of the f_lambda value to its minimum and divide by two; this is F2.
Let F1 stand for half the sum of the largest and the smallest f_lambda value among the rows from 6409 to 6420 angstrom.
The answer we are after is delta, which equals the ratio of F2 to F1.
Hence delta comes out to 1.01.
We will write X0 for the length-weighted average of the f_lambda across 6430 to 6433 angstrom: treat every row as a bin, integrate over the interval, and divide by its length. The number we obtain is 36.9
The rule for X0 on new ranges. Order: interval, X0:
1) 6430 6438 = 36.7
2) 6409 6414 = 36.2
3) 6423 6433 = 37.1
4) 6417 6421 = 36.6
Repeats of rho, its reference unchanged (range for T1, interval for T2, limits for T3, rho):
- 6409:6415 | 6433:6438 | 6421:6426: 1.952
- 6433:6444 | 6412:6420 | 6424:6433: 1.966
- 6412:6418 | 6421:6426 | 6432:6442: 1.985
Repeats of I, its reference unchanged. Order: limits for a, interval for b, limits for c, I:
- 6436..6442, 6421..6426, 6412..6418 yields -4.022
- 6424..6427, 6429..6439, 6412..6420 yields -4.009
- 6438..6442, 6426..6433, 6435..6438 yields -4.016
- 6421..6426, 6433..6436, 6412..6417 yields -4.008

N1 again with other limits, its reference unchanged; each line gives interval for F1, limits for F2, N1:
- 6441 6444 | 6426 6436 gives -0.1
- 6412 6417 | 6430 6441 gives -0.4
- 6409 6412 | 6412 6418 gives -0.8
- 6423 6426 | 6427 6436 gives 0.1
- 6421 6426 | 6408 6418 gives 0.0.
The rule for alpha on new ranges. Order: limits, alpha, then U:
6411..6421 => 0.0275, 36.4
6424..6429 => 0.0268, 37.3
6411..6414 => 0.0276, 36.2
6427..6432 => 0.0269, 37.1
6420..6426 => 0.0270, 37.0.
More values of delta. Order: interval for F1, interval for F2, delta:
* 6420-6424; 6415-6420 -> 0.99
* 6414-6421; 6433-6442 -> 1.00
